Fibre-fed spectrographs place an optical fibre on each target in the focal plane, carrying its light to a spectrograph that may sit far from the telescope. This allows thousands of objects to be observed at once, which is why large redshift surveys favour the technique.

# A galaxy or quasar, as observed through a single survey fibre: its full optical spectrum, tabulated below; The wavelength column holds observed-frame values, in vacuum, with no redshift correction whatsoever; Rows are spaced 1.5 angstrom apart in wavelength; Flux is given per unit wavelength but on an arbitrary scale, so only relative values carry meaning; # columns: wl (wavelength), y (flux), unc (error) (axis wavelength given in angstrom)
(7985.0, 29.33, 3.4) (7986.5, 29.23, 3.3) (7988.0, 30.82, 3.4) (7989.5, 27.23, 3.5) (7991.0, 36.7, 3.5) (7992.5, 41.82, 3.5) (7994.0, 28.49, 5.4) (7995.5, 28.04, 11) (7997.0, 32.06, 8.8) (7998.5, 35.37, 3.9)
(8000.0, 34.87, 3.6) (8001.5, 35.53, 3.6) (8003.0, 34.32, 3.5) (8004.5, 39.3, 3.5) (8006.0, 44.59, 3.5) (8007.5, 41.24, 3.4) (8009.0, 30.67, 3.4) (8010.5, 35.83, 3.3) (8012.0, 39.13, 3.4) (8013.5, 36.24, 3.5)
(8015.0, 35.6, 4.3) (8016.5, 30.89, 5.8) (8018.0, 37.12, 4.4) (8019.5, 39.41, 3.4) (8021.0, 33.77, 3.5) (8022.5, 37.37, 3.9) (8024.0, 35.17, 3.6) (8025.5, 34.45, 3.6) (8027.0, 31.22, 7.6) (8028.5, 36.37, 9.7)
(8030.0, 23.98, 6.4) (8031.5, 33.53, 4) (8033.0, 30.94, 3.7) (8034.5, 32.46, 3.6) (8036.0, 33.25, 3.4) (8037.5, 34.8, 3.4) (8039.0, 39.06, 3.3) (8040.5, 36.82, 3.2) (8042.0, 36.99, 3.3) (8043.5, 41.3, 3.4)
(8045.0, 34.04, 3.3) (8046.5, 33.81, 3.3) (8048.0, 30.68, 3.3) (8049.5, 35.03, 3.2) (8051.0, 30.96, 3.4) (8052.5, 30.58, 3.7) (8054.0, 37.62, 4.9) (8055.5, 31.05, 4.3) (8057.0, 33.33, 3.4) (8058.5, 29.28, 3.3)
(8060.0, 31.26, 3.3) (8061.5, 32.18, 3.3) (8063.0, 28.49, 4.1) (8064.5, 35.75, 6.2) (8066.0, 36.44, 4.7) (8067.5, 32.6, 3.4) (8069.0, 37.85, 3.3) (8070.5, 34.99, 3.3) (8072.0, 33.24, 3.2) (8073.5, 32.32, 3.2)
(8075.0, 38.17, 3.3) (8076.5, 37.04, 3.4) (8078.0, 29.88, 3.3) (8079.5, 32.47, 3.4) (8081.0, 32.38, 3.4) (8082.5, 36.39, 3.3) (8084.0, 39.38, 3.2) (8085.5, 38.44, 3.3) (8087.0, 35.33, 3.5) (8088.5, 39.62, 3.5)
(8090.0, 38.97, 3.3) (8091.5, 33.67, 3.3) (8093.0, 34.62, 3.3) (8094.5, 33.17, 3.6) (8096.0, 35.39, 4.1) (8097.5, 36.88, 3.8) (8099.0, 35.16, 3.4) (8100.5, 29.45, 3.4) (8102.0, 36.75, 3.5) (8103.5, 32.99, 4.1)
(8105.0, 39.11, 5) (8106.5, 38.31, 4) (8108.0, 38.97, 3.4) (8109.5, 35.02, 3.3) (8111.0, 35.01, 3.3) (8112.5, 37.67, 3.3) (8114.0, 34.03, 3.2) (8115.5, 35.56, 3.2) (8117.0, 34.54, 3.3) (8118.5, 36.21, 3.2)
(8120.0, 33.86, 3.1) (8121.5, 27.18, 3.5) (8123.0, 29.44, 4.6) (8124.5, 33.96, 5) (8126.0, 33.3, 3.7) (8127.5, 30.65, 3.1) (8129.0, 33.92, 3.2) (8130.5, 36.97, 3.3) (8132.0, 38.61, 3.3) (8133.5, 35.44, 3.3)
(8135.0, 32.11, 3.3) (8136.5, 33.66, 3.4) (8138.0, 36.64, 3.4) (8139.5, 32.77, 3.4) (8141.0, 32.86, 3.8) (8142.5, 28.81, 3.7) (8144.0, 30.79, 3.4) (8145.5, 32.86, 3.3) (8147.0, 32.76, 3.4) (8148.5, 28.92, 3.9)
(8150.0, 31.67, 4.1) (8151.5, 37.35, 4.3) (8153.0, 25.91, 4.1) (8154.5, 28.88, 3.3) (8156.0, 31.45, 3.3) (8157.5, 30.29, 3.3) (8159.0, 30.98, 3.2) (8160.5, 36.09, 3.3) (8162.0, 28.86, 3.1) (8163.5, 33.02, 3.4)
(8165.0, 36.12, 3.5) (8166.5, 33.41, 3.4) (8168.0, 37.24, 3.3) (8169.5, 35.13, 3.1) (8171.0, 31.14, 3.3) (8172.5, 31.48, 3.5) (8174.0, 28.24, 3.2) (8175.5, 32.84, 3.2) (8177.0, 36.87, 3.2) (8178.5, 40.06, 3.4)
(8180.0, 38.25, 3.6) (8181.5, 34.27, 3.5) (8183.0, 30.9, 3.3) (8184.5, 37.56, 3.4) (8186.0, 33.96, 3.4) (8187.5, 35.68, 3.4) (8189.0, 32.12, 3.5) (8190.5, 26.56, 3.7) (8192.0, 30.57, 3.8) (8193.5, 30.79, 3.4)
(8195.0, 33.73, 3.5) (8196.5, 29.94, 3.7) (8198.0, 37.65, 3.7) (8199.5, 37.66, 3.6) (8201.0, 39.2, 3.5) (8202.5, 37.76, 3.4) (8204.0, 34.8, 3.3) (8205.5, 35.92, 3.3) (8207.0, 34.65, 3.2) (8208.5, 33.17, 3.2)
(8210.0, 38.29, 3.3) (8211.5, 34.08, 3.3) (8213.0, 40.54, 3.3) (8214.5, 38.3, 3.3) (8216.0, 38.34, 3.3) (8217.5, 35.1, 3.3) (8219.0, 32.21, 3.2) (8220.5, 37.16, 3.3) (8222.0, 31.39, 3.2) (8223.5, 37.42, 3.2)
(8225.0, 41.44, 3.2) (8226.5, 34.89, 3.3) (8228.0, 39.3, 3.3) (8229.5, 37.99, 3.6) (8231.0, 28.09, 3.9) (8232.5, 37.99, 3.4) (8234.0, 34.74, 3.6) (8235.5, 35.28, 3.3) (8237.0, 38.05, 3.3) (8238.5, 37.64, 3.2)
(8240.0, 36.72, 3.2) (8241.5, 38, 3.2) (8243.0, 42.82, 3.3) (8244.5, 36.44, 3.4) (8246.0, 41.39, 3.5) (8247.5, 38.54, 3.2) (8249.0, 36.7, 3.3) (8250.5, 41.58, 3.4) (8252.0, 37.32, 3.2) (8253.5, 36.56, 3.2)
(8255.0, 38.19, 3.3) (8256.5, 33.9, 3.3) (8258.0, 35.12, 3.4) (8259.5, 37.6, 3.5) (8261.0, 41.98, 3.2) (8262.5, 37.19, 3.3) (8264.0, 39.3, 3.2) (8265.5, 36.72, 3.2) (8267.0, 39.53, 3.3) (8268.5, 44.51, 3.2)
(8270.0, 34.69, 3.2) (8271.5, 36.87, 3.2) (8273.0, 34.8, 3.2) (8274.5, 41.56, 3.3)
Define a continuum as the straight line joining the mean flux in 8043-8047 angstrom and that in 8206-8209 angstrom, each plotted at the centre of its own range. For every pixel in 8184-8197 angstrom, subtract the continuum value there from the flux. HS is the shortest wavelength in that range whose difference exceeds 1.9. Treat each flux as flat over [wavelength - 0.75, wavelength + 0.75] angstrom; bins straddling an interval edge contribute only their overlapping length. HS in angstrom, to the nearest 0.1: 8184.5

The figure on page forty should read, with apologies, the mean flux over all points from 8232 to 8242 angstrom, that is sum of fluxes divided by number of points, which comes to 36.9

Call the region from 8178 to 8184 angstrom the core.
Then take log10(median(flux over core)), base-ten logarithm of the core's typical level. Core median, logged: 1.56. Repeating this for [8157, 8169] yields 1.52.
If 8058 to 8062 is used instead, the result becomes 1.49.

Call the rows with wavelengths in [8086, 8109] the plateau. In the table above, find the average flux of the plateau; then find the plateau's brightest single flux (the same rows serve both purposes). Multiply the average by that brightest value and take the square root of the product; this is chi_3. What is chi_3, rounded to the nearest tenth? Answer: 37.7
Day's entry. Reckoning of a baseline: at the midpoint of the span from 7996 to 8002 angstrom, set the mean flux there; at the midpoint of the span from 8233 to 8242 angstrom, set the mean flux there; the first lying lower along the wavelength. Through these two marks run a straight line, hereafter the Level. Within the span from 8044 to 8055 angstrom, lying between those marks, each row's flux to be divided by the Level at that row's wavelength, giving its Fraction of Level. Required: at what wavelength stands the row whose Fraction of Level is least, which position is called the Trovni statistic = 8052.5 angstrom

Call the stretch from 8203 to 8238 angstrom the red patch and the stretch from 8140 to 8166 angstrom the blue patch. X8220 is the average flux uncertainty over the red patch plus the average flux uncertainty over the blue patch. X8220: 6.88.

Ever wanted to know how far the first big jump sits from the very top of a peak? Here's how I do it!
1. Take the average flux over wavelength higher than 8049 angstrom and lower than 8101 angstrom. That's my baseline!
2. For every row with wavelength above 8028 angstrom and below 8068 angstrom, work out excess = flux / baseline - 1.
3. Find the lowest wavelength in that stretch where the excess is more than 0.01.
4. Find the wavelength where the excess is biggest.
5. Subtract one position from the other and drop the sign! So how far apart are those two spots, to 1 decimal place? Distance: 15.0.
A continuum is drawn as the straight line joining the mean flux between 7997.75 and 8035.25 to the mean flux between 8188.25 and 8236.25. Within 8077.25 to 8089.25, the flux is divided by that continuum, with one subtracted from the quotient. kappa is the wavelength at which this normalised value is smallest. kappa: 8078.0 angstrom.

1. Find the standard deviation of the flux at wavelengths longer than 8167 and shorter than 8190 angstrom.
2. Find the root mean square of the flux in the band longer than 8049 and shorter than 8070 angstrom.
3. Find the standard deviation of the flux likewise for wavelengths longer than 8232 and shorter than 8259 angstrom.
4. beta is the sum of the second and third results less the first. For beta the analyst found 32.3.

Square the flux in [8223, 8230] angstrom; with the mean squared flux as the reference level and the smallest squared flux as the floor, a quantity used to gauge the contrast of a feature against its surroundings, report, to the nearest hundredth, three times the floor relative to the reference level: 2.49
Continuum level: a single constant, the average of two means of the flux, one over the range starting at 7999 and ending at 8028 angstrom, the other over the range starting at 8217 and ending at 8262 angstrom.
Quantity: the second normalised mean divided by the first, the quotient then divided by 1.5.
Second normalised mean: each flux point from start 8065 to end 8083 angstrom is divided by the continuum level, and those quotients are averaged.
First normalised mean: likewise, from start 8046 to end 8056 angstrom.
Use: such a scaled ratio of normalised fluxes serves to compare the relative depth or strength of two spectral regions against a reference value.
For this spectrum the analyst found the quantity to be 0.70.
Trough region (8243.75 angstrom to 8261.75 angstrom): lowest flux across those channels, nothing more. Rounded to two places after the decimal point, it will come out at 33.90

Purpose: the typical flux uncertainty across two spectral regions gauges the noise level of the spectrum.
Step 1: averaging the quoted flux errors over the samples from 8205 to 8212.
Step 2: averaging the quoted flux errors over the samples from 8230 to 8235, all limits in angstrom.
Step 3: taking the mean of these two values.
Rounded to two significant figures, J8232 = 3.4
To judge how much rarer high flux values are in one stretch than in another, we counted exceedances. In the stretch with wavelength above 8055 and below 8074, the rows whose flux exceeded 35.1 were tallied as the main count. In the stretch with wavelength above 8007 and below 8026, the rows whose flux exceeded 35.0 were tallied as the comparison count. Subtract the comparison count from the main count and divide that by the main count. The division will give -2.0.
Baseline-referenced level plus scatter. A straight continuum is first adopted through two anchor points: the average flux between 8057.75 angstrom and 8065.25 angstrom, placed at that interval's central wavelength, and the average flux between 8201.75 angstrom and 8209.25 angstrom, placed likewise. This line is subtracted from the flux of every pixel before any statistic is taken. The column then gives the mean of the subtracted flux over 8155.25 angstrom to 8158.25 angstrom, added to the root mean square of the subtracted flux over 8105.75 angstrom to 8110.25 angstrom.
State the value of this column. 2.0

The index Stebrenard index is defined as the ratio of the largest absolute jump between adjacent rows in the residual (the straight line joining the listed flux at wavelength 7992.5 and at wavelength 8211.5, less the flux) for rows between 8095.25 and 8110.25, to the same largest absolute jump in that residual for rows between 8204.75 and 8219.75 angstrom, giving 1.1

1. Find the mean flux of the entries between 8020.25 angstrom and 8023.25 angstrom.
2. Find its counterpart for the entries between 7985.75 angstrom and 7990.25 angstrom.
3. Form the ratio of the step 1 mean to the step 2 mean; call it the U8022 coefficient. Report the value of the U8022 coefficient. 1.22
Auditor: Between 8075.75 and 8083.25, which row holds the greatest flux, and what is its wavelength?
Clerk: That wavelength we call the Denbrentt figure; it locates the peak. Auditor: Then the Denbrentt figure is 8076.5 angstrom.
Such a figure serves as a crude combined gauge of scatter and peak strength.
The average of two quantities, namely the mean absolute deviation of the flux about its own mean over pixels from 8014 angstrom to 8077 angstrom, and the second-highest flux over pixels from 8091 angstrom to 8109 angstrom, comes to 20.8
